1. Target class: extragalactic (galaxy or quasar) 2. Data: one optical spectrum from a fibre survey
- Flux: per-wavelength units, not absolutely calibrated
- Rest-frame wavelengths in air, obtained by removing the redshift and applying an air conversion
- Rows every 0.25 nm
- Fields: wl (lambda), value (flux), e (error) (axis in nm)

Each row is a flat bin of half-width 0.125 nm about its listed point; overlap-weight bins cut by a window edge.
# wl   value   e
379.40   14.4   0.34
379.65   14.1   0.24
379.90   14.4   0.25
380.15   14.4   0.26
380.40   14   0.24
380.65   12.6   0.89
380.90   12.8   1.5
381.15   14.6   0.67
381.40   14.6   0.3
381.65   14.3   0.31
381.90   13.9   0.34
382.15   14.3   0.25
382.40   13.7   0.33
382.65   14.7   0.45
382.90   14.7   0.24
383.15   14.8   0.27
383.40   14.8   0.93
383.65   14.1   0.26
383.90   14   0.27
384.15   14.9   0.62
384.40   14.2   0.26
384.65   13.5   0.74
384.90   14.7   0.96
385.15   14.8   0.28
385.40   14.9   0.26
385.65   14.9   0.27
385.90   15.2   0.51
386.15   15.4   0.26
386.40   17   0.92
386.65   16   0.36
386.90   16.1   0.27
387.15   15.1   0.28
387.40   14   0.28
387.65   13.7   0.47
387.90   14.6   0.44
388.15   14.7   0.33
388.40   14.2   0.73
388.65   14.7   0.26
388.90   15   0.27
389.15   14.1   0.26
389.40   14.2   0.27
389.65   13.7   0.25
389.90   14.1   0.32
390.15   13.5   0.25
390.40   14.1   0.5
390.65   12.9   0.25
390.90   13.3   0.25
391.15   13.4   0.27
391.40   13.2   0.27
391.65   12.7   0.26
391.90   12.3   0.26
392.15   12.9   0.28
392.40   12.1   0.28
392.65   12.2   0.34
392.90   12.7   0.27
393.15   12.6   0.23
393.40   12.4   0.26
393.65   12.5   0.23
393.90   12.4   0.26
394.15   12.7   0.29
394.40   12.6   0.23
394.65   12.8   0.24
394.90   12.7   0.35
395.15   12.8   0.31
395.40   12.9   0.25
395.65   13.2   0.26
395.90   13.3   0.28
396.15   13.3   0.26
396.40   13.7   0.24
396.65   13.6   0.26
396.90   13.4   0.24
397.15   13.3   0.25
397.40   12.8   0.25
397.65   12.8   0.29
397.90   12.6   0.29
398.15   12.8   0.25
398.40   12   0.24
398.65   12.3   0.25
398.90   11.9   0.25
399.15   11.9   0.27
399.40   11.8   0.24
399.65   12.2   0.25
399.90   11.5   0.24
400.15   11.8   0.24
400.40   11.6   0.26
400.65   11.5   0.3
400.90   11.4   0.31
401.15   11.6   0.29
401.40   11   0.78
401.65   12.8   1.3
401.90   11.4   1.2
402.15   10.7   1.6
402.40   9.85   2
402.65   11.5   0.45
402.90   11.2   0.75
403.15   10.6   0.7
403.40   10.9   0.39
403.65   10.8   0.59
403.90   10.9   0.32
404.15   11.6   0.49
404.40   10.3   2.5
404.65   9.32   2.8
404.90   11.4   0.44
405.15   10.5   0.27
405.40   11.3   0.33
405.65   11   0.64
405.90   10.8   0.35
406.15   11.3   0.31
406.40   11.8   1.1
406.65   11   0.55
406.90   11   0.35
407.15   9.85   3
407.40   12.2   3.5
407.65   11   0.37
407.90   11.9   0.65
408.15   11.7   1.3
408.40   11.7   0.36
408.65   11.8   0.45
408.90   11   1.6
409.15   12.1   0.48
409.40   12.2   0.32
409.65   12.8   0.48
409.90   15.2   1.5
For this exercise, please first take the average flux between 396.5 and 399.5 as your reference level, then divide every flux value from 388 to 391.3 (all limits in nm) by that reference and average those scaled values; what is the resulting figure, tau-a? 1.11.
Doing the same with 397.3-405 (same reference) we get 0.91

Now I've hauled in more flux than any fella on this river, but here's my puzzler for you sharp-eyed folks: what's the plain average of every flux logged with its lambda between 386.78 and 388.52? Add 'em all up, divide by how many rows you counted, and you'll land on 14.6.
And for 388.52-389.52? 14.5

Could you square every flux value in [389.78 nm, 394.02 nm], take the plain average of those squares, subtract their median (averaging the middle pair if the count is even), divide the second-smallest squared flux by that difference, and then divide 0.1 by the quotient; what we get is 0.0037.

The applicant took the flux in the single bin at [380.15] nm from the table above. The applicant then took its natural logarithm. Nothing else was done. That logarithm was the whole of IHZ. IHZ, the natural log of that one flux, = 2.67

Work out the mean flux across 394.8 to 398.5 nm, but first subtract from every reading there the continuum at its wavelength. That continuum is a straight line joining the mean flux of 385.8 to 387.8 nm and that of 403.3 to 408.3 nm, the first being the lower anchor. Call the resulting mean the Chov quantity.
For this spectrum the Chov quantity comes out -0.1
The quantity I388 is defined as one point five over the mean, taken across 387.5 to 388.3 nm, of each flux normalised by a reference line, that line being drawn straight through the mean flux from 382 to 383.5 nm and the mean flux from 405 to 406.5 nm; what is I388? 1.44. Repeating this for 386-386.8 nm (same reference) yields 1.30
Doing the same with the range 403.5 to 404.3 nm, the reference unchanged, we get 1.54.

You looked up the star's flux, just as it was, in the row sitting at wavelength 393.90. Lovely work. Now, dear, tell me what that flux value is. 12.4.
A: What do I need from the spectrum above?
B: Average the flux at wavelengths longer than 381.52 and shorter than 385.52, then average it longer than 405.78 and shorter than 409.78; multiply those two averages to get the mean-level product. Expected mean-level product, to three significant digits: 166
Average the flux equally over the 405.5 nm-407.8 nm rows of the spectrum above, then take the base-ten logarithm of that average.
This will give 1.05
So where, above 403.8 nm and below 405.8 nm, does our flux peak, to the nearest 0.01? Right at 404.15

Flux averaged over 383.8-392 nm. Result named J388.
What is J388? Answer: 14.3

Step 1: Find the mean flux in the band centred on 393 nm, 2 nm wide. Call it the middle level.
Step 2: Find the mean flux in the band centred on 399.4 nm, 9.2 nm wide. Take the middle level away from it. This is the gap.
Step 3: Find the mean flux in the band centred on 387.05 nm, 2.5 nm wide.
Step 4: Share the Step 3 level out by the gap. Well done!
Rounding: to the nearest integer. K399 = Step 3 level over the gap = -37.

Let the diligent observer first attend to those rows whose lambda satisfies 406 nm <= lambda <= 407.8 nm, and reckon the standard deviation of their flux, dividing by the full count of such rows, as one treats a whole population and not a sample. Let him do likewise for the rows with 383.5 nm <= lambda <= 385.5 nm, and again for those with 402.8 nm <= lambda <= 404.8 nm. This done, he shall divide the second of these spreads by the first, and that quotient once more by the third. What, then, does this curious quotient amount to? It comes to 1.1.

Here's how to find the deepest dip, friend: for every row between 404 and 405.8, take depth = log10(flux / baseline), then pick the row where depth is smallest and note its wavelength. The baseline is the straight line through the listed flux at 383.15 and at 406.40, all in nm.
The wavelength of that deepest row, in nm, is 404.65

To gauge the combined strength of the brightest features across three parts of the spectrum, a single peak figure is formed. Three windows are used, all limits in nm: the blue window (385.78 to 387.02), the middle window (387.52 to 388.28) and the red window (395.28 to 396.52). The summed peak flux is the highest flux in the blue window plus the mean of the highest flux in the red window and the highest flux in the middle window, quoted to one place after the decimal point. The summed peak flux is 31.2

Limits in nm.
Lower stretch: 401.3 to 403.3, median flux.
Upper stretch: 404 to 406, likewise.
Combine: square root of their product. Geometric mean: 11.0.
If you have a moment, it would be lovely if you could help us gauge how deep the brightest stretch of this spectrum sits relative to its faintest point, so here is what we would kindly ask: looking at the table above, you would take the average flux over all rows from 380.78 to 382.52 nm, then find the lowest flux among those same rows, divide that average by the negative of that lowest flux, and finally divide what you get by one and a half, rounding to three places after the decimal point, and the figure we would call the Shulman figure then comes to -0.731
